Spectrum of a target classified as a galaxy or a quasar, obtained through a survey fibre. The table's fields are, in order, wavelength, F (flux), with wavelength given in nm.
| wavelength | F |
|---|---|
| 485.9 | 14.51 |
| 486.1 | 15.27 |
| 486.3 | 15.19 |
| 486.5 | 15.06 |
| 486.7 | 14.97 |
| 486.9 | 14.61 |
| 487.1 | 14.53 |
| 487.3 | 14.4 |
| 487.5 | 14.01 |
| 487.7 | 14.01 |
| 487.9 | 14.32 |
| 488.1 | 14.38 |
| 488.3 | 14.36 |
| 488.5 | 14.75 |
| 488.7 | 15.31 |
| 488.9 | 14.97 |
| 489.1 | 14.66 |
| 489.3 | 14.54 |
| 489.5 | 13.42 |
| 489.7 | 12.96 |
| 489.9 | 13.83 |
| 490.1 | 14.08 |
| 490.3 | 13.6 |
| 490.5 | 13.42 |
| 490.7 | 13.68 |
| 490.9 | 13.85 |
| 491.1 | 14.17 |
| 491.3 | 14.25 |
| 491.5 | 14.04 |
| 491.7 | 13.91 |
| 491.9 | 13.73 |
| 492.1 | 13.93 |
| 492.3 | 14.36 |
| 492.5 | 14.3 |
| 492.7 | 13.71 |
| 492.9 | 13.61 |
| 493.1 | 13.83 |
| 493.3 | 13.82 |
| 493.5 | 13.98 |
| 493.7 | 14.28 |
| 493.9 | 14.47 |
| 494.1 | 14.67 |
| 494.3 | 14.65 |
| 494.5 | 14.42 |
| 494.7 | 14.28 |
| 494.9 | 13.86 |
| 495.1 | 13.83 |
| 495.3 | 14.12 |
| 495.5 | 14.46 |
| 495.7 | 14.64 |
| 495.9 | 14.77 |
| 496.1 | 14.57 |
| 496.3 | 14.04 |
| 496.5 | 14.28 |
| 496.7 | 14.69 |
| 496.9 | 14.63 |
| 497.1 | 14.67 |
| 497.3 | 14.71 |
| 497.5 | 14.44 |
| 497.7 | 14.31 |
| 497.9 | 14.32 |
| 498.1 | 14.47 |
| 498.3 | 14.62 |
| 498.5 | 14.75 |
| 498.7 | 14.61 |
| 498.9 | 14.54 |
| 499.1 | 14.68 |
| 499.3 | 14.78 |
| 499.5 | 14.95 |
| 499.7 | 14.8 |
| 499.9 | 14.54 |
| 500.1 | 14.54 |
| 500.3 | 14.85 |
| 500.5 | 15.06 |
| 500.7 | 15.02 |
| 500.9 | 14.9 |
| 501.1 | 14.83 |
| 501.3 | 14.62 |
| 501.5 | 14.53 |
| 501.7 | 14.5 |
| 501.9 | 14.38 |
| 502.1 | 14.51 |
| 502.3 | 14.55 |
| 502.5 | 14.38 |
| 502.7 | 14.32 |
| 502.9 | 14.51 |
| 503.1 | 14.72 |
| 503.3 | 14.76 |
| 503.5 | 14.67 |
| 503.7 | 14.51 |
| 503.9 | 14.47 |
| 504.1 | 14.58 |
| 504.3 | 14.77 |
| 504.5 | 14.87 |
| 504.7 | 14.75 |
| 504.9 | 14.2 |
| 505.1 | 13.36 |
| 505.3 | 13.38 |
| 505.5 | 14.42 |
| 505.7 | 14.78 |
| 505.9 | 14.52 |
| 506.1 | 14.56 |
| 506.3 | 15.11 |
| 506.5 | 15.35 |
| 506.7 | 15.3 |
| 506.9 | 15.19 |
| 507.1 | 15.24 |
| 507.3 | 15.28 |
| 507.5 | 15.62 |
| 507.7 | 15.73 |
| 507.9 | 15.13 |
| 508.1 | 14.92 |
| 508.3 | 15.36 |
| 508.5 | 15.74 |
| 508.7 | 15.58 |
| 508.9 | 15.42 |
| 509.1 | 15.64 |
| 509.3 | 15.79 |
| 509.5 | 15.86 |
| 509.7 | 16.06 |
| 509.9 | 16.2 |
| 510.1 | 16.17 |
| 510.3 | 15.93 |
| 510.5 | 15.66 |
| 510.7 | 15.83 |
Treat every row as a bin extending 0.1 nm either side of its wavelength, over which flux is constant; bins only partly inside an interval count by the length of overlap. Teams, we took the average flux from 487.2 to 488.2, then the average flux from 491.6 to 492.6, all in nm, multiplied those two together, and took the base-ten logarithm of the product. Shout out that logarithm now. 2.30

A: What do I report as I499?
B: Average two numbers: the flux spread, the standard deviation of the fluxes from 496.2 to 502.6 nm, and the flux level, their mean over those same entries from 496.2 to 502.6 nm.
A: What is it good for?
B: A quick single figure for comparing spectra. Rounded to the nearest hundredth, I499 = 7.42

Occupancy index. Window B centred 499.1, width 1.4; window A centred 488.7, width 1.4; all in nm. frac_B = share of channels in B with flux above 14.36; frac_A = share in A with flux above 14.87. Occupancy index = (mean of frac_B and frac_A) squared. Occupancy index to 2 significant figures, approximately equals 0.41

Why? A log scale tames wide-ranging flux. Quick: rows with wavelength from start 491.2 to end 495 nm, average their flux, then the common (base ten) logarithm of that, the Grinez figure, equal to 1.15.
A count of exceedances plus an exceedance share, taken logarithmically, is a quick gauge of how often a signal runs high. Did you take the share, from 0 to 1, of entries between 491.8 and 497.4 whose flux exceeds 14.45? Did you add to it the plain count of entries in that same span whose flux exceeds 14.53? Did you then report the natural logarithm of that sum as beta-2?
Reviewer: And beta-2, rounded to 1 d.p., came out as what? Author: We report 2.2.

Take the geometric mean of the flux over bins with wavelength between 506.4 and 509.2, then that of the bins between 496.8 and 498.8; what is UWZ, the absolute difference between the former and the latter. 0.8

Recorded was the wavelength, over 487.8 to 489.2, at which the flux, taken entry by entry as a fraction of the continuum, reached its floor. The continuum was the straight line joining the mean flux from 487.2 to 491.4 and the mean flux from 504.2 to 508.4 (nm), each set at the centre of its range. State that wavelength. 487.9 nm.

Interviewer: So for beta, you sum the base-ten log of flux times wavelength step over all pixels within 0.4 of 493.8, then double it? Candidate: 1.85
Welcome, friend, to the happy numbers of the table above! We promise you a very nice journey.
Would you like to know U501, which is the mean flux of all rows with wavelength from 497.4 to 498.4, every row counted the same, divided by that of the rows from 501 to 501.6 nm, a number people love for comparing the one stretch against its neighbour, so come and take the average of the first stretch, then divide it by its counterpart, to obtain 0.98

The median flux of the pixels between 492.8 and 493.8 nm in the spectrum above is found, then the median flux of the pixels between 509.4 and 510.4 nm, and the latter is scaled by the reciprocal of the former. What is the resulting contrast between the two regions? 1.161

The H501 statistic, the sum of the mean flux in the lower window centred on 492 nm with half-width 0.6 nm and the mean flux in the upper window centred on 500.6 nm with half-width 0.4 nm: 29.0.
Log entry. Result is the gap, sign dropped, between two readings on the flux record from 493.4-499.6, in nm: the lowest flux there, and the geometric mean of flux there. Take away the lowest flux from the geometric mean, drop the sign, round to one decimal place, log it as 0.6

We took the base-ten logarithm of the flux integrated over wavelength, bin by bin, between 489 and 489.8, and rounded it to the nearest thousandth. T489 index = 1.046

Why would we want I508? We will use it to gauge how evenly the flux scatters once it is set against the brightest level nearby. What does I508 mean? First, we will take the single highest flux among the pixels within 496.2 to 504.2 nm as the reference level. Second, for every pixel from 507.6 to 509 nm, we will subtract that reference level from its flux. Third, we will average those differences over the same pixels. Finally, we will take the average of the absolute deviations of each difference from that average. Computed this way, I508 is 0.24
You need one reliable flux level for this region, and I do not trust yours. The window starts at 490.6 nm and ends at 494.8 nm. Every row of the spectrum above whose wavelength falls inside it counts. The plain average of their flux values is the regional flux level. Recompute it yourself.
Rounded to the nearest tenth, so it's 14.1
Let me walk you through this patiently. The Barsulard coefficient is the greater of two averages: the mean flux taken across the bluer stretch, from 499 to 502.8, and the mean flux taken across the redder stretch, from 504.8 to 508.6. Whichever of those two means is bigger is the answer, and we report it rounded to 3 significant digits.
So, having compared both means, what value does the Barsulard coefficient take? 14.9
